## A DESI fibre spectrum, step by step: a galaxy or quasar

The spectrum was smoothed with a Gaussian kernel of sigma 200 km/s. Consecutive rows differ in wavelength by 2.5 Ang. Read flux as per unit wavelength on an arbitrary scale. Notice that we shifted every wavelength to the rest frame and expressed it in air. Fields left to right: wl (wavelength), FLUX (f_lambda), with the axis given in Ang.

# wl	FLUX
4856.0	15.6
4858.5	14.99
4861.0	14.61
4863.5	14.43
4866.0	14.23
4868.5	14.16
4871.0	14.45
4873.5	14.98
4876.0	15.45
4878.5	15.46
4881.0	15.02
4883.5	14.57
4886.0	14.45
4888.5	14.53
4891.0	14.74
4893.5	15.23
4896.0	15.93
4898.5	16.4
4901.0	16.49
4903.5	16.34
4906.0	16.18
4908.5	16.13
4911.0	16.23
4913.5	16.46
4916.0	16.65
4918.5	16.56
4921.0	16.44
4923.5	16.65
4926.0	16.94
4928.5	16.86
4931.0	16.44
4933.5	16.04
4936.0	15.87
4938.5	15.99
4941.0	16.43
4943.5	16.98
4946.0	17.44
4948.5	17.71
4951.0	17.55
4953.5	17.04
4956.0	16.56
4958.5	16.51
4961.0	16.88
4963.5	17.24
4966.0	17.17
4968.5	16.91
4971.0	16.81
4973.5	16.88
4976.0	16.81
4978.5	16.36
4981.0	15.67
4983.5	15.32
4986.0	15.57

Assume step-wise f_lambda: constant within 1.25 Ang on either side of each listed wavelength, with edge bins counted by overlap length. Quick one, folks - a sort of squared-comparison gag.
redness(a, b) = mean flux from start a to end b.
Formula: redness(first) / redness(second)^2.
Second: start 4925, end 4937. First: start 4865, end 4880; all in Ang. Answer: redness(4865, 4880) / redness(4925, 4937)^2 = 0.0548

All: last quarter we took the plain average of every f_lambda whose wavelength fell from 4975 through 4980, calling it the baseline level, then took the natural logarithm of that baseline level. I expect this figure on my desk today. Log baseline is 2.81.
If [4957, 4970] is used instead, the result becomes 2.83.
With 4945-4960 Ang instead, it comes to 2.84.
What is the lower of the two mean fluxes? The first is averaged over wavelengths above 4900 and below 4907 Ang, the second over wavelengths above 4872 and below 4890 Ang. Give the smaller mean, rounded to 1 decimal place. 14.9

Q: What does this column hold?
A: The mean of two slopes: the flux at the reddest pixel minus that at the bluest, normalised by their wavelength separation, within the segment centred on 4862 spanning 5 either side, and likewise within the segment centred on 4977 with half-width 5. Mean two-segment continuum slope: -0.13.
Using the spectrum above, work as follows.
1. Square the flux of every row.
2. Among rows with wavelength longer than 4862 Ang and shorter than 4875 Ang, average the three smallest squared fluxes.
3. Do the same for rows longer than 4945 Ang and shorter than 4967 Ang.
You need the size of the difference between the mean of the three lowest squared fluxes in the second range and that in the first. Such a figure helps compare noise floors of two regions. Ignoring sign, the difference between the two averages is 73.5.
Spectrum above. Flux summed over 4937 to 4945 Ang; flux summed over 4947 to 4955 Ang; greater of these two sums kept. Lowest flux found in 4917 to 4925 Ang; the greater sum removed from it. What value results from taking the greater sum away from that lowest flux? -35.86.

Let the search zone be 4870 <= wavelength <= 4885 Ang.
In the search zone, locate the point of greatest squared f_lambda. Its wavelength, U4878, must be 4878.5 Ang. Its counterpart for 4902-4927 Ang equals 4926.0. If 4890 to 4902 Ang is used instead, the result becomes 4901.0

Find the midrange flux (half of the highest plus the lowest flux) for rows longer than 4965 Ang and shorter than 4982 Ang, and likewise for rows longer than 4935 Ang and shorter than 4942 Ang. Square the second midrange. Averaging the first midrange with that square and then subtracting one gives 138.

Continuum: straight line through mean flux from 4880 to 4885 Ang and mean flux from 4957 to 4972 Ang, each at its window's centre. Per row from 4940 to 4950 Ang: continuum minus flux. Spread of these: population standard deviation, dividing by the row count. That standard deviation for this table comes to 0.4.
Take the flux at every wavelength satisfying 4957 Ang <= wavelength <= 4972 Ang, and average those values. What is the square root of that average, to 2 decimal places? 4.11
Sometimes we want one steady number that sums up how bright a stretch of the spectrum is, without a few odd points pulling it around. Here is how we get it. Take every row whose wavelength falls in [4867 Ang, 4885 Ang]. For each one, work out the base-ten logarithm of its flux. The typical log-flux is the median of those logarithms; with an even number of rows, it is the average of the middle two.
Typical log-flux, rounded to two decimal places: 1.18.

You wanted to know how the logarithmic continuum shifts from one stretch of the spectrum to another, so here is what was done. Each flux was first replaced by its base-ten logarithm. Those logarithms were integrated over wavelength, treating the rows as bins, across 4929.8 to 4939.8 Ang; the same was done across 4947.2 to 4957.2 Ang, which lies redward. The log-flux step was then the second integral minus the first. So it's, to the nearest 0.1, 0.3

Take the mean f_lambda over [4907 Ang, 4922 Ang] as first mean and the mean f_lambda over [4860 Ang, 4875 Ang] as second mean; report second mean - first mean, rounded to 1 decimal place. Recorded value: -1.9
